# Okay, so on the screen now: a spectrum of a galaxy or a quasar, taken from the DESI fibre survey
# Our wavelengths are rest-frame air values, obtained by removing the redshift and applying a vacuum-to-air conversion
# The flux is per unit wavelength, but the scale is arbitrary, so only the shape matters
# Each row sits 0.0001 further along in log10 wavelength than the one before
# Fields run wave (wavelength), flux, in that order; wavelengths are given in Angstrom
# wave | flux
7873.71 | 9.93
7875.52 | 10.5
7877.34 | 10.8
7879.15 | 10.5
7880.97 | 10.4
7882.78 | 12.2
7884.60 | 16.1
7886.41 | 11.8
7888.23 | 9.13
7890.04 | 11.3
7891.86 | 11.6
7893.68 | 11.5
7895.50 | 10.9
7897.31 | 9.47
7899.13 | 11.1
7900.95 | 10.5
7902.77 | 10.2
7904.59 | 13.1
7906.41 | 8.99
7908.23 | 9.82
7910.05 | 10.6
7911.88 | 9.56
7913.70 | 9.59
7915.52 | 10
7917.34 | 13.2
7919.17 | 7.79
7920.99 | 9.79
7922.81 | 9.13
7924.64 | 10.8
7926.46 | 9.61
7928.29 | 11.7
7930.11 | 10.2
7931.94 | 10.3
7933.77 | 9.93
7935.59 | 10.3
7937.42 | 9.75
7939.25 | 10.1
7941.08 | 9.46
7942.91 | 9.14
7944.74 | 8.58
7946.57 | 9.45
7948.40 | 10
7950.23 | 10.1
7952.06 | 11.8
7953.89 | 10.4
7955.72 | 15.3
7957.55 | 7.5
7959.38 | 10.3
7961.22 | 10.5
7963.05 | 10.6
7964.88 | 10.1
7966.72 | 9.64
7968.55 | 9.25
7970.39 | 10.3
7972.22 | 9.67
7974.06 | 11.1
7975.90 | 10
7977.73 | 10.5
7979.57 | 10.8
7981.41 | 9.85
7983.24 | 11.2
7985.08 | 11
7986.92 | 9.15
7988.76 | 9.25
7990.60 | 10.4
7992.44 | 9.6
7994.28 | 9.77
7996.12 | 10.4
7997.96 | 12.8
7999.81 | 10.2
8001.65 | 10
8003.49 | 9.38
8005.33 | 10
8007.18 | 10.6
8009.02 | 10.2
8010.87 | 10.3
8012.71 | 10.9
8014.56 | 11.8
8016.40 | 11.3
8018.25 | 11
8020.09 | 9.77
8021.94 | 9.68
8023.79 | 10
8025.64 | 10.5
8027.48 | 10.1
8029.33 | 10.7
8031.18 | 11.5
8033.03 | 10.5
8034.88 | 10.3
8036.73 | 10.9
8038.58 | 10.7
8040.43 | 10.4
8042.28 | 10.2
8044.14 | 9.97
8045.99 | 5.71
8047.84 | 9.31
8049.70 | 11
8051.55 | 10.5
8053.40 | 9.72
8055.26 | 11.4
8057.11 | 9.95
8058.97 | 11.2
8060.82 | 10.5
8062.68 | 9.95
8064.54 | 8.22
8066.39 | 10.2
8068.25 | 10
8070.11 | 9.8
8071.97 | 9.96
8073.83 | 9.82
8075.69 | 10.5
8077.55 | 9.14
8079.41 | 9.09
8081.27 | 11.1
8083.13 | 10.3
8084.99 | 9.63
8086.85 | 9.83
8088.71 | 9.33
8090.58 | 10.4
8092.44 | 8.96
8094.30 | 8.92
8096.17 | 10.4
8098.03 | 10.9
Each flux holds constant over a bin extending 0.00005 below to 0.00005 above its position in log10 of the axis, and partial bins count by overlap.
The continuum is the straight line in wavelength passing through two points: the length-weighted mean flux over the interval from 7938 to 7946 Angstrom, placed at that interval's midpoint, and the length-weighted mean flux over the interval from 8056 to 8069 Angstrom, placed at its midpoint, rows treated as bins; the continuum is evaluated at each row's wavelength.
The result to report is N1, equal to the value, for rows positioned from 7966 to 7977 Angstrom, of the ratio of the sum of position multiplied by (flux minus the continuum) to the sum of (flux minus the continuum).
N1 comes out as 7973.3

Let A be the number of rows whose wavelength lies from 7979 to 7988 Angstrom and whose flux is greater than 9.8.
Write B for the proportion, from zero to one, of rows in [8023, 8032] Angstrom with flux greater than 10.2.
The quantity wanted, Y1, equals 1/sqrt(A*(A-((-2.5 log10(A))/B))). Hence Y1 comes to 0.20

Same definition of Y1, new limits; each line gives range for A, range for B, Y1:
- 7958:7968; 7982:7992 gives 0.20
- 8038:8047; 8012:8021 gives 0.21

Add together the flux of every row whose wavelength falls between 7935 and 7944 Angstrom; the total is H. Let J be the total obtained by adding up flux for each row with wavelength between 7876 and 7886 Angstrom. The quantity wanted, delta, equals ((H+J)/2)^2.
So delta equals 2957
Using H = 49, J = 60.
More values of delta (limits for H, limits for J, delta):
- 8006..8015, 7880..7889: 3217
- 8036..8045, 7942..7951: 2472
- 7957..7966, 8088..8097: 2353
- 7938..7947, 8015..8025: 2425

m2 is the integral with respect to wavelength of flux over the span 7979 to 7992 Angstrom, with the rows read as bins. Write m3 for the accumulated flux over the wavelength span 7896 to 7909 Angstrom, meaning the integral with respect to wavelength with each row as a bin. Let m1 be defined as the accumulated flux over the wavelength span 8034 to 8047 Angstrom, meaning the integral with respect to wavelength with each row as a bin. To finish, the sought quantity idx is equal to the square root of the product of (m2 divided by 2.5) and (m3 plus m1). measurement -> 118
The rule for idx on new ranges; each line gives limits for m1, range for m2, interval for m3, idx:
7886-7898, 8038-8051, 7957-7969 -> 111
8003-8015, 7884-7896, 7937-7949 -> 116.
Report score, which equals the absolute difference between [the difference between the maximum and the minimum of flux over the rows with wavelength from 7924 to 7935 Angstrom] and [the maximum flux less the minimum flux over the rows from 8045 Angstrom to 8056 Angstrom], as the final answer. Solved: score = 3.6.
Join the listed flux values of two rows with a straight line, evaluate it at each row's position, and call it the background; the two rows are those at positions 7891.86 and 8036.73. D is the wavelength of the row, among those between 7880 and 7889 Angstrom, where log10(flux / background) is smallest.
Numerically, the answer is 7888.23 Angstrom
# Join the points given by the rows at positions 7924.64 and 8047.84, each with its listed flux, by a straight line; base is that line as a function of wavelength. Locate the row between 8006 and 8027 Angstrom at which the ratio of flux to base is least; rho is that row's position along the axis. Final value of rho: 8021.94 Angstrom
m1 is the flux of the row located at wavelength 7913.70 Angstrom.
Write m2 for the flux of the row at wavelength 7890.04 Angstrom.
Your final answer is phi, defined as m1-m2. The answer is -1.71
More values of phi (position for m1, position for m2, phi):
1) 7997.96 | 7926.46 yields 3.19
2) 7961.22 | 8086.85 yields 0.67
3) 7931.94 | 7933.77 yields 0.37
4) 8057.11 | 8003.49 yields 0.57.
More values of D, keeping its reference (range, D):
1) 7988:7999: 7988.76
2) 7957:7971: 7957.55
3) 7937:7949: 7944.74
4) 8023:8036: 8023.79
